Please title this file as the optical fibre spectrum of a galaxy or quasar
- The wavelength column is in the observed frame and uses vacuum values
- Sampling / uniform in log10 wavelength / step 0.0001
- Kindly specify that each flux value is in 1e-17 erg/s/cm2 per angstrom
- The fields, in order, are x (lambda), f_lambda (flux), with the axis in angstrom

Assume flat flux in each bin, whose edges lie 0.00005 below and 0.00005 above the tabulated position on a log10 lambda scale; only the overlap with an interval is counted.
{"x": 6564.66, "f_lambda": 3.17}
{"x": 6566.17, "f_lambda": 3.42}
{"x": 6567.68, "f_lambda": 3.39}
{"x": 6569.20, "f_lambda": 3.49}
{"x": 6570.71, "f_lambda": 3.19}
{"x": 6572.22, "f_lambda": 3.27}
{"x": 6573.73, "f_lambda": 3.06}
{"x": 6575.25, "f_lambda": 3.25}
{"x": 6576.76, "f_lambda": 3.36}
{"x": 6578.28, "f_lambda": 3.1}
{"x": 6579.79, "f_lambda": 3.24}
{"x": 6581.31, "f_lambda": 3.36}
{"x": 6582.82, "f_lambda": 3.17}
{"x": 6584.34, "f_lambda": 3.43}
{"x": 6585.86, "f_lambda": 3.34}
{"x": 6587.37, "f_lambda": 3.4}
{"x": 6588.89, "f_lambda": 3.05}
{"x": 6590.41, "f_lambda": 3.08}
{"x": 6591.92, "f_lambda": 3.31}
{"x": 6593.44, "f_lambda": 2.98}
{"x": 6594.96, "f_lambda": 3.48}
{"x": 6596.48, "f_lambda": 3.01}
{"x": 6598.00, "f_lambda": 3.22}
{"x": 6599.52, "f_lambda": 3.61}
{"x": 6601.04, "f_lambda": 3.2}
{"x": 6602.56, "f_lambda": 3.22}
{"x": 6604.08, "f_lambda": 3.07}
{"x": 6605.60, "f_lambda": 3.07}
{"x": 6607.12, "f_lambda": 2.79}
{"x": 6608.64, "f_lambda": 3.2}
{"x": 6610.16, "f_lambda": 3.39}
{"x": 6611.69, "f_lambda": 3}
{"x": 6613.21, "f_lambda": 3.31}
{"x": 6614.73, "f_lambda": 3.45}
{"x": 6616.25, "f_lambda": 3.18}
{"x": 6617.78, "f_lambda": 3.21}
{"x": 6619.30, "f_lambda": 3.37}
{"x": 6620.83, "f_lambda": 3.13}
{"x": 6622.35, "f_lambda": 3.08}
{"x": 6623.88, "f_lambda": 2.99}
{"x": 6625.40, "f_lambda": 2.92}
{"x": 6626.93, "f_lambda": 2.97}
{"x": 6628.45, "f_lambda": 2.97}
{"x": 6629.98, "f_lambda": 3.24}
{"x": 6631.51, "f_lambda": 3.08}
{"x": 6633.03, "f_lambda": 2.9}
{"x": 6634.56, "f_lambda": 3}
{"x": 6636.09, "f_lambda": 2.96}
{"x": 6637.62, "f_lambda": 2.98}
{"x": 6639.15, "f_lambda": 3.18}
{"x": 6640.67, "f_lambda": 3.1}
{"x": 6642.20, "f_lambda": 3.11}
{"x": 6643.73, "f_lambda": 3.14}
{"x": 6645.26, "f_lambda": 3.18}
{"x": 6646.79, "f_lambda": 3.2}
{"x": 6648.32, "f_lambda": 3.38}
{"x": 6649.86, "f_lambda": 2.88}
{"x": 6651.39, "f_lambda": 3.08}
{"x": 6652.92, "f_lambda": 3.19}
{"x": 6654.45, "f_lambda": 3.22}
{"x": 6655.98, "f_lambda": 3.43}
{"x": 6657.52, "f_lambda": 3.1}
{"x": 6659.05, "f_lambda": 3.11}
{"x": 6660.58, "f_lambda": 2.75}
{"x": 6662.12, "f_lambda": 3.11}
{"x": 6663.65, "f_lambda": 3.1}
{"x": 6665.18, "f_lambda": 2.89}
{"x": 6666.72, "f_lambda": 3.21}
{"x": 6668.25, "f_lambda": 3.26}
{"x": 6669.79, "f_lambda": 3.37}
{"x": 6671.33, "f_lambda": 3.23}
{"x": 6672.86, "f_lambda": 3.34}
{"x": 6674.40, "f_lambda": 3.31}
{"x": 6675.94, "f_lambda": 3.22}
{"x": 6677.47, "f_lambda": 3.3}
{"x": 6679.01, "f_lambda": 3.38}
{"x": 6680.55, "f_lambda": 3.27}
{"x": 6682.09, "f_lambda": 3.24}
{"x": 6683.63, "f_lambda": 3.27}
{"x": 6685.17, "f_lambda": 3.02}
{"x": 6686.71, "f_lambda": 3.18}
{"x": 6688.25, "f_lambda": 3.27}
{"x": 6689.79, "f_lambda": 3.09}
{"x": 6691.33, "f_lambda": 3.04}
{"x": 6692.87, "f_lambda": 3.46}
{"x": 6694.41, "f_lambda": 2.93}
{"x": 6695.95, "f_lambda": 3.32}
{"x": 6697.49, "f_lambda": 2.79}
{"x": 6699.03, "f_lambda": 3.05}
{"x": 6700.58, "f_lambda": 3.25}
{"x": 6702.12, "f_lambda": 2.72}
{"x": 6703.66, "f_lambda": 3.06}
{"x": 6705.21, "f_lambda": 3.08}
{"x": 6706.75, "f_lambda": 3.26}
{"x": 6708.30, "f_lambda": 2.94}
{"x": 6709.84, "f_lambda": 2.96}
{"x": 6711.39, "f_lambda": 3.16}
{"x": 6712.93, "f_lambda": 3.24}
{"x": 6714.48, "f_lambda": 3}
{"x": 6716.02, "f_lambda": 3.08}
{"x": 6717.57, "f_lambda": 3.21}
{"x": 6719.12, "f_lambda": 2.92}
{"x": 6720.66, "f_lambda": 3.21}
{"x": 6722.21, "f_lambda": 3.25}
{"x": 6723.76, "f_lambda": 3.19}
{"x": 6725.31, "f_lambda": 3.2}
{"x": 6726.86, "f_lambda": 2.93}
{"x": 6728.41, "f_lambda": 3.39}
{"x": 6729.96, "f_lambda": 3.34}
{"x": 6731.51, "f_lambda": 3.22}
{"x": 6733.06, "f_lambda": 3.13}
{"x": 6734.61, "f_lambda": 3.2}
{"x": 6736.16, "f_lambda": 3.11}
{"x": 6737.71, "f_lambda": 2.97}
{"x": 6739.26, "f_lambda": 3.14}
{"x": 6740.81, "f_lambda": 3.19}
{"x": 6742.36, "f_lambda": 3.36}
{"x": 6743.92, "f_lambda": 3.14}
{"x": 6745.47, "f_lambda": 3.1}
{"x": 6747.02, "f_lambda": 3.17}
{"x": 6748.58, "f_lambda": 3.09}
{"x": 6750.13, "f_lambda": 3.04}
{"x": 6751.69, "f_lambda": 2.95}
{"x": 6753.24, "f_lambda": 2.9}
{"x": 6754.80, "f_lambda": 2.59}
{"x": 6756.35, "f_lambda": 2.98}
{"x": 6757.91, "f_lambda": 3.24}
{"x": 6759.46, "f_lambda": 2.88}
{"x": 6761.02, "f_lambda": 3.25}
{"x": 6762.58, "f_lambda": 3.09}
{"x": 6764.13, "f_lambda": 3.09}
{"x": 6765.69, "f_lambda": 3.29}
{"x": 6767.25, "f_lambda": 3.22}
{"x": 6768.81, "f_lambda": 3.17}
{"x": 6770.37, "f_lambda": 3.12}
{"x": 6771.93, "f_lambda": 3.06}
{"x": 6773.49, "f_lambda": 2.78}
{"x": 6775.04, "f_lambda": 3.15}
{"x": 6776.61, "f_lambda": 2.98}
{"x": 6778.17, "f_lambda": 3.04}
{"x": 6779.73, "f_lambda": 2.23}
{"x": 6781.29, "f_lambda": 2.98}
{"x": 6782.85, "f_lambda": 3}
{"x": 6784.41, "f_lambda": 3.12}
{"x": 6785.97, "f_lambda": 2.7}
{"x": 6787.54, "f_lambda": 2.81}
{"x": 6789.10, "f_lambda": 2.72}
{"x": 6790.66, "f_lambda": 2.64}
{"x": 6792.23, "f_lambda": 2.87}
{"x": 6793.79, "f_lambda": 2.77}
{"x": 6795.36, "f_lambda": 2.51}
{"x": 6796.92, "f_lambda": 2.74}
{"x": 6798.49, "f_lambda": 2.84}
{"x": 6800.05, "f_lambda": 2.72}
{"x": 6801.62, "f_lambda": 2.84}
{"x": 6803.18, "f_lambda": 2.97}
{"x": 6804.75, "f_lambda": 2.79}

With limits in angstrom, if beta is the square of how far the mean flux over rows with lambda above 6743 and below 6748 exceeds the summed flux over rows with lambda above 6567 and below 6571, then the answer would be 48.1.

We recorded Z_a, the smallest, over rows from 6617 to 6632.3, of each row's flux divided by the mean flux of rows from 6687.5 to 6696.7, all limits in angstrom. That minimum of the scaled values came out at 0.92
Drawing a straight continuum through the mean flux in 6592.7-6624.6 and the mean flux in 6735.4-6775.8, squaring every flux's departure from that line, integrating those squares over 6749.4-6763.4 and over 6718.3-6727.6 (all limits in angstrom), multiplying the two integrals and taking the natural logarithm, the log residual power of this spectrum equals -2.2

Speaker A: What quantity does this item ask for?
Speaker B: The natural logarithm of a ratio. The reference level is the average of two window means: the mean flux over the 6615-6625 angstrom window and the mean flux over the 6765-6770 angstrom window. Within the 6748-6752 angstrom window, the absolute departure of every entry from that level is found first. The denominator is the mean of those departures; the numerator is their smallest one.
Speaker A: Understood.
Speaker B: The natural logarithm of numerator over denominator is -0.5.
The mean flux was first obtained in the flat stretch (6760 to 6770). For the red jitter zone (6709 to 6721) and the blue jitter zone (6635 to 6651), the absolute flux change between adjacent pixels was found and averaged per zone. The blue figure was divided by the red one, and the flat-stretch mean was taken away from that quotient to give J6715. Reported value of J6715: -2.5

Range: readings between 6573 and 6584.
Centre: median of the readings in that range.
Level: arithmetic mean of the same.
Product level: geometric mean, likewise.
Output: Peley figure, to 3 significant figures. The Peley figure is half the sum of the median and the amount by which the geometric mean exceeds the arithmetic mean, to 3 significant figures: 1.62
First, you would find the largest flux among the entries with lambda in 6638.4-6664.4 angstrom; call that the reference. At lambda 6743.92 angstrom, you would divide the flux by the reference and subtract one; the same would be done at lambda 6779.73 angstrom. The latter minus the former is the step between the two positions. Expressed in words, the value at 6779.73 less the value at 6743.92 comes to -0.27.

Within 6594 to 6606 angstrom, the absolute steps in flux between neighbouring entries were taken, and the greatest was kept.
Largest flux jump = 0.47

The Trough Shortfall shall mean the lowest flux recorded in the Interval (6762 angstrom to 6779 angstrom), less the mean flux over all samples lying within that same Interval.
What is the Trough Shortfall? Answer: -0.31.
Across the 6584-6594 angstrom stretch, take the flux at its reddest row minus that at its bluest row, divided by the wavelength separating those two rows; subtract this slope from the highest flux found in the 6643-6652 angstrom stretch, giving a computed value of 3.43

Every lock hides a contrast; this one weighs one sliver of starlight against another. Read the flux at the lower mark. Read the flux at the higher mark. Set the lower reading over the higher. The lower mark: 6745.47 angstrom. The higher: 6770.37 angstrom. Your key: 0.99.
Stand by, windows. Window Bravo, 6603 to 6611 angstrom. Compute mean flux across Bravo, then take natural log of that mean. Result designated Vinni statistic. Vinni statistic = 1.13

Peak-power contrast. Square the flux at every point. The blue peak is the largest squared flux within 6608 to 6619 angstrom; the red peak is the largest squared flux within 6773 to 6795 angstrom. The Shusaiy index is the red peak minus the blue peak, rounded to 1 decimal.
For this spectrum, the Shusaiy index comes -2.0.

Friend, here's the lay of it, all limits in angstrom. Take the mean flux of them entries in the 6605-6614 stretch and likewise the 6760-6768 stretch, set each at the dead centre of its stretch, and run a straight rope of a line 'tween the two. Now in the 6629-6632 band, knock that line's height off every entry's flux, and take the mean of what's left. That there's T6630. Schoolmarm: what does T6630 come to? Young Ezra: 0.02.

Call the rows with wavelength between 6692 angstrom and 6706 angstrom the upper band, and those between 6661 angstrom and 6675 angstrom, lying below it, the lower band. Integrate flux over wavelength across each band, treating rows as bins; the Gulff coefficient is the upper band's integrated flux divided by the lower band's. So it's 0.96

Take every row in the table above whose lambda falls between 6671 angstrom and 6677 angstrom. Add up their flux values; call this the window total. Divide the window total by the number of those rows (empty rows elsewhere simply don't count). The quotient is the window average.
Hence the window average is 3.28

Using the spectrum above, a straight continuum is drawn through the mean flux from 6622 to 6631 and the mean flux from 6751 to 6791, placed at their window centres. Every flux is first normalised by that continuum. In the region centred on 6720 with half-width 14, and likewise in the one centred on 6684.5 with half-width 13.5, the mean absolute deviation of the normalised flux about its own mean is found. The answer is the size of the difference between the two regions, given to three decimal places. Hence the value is 0.003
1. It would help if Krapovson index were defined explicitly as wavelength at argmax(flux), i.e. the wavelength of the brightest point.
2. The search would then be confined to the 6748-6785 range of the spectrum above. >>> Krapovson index 6765.69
